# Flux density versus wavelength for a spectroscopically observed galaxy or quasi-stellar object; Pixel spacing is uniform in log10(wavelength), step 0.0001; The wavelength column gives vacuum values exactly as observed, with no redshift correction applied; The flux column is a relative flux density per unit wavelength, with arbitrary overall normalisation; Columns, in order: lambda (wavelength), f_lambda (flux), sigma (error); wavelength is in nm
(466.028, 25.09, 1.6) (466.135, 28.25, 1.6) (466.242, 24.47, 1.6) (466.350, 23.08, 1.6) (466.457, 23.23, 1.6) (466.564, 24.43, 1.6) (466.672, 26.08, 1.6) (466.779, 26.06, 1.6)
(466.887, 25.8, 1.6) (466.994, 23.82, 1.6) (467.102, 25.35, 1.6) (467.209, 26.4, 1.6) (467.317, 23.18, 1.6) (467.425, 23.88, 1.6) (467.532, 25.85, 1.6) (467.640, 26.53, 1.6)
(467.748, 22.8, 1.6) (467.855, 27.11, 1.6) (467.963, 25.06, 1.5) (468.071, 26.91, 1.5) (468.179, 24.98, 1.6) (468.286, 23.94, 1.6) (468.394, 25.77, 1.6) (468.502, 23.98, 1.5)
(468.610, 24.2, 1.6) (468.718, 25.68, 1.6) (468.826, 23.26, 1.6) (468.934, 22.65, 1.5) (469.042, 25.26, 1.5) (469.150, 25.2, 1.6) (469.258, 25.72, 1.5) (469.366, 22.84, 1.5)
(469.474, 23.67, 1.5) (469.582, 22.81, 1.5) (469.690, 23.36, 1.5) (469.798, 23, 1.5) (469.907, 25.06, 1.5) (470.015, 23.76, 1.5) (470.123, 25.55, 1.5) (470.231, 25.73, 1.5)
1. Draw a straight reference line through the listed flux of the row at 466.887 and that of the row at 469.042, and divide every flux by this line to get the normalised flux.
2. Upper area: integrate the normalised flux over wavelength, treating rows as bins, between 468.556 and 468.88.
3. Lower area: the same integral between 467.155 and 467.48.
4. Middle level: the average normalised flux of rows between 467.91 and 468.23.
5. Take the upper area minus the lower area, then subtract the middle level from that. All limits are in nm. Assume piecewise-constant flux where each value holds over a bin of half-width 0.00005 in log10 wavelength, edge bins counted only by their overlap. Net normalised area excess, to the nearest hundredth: -1.00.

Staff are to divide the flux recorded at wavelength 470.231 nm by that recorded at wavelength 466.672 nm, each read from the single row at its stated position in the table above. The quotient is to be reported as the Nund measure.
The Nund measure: 0.99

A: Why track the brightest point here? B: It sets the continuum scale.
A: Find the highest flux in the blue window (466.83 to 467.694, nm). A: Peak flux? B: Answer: 26.53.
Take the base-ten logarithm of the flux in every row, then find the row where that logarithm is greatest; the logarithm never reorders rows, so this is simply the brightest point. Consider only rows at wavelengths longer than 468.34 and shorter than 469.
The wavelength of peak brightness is 468.394 nm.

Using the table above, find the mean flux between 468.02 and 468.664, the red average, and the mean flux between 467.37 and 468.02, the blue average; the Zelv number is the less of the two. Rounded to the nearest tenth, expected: 25.0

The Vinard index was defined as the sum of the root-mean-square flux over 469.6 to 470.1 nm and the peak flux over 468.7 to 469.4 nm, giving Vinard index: 49.5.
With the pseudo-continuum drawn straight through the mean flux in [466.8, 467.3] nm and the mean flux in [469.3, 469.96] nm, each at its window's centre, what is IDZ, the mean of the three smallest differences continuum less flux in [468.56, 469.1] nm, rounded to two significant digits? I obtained -1.0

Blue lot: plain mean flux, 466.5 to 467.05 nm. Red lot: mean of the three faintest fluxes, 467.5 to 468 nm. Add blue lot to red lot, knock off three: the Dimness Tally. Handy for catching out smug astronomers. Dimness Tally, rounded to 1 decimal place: 46.8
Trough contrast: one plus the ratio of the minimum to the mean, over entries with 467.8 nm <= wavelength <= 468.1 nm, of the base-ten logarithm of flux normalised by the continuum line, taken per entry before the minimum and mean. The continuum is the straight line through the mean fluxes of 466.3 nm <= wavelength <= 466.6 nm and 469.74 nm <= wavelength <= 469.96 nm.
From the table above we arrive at 1.5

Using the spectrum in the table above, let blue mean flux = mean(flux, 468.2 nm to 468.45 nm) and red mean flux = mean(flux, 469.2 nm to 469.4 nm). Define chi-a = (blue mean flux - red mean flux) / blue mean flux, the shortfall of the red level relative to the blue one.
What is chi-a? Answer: 0.02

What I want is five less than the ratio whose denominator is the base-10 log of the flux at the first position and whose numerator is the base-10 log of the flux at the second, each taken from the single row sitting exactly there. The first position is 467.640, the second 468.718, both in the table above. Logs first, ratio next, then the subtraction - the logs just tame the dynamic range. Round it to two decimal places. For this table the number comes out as -4.01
